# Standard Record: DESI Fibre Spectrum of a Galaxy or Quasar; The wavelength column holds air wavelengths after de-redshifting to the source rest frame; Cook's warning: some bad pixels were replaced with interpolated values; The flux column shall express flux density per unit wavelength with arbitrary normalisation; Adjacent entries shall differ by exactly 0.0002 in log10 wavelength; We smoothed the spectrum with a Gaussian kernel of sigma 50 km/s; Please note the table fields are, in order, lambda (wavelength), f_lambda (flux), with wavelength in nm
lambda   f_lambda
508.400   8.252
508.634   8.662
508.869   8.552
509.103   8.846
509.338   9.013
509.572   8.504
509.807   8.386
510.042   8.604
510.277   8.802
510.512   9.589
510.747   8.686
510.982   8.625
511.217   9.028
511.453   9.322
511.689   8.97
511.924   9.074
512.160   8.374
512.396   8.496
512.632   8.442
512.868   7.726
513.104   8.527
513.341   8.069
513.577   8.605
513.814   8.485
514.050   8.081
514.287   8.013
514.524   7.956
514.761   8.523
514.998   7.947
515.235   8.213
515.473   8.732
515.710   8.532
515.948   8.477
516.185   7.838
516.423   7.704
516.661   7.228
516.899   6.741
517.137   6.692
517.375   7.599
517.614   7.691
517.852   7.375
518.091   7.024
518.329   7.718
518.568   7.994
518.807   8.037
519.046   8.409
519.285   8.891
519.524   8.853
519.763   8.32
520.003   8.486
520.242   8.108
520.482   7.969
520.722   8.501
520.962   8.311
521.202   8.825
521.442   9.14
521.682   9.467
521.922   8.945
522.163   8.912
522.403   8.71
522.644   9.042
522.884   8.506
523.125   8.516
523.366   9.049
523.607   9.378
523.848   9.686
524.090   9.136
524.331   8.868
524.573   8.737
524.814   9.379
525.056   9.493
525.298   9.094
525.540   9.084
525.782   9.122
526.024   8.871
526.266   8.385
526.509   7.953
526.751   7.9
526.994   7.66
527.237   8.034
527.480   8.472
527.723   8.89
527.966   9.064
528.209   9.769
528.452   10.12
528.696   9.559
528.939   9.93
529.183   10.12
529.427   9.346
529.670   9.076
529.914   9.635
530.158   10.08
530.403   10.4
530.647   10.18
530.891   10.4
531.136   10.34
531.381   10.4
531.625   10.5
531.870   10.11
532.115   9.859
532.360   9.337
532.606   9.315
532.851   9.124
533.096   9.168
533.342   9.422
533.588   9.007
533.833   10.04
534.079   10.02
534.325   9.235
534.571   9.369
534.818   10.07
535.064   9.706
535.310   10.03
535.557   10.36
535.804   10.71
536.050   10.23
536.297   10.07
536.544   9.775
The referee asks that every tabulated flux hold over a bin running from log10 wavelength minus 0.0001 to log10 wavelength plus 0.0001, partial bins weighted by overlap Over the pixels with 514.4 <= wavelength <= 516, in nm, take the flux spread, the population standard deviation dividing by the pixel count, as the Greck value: 0.28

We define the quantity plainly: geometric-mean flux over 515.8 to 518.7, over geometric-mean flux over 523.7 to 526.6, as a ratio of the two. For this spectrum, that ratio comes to 0.83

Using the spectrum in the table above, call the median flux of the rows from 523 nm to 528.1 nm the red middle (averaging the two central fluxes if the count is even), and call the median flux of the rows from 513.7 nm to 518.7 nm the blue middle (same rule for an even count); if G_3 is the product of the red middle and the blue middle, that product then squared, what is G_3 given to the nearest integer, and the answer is 4991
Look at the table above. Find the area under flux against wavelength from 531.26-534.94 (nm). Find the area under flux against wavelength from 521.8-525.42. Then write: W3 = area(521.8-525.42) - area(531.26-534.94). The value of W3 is -2.9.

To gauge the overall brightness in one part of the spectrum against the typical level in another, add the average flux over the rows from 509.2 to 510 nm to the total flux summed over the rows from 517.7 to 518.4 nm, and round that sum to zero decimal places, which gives 31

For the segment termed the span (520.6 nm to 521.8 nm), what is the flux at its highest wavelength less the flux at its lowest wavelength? 1.0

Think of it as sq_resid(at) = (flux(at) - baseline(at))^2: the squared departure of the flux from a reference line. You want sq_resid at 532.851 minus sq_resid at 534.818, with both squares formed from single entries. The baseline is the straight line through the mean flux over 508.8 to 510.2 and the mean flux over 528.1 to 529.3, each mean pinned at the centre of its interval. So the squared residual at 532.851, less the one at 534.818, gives 1.0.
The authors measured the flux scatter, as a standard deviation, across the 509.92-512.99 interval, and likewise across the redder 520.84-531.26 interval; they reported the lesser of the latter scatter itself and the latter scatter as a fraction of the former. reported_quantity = 0.69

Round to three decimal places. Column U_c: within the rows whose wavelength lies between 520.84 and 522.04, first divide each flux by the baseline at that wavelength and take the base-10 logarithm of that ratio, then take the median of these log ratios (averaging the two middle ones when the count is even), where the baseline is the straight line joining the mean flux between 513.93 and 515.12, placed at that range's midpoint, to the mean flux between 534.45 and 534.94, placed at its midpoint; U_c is 0.012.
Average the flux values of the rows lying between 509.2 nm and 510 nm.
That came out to 8.63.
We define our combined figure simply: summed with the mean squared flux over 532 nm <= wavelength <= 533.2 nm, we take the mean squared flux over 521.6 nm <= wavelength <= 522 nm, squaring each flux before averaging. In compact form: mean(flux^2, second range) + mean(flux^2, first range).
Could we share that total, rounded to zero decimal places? 173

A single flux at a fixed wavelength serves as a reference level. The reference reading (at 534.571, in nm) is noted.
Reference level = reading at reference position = 9.369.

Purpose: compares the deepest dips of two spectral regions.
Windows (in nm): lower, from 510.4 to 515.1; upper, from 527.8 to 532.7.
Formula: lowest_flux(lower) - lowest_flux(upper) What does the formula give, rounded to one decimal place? -1.3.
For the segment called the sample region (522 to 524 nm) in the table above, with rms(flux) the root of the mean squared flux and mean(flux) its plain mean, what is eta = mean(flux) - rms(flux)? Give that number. -0.008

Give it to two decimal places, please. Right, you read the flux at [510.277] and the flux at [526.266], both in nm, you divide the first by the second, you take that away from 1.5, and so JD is 0.45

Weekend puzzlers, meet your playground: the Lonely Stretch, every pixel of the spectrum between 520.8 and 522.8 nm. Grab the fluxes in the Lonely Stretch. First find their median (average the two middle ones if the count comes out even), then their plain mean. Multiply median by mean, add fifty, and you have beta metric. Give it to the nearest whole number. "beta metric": 130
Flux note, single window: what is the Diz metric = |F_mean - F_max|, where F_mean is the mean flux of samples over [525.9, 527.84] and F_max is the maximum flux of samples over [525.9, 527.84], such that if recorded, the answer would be 0.62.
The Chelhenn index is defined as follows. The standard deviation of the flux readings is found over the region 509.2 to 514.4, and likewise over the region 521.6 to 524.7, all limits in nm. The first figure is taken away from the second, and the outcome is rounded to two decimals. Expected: -0.09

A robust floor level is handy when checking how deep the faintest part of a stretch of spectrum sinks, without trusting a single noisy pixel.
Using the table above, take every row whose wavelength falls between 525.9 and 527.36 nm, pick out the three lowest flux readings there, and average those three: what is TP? 7.8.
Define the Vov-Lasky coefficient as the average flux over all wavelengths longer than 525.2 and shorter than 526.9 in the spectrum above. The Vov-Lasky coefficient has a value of 8.6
